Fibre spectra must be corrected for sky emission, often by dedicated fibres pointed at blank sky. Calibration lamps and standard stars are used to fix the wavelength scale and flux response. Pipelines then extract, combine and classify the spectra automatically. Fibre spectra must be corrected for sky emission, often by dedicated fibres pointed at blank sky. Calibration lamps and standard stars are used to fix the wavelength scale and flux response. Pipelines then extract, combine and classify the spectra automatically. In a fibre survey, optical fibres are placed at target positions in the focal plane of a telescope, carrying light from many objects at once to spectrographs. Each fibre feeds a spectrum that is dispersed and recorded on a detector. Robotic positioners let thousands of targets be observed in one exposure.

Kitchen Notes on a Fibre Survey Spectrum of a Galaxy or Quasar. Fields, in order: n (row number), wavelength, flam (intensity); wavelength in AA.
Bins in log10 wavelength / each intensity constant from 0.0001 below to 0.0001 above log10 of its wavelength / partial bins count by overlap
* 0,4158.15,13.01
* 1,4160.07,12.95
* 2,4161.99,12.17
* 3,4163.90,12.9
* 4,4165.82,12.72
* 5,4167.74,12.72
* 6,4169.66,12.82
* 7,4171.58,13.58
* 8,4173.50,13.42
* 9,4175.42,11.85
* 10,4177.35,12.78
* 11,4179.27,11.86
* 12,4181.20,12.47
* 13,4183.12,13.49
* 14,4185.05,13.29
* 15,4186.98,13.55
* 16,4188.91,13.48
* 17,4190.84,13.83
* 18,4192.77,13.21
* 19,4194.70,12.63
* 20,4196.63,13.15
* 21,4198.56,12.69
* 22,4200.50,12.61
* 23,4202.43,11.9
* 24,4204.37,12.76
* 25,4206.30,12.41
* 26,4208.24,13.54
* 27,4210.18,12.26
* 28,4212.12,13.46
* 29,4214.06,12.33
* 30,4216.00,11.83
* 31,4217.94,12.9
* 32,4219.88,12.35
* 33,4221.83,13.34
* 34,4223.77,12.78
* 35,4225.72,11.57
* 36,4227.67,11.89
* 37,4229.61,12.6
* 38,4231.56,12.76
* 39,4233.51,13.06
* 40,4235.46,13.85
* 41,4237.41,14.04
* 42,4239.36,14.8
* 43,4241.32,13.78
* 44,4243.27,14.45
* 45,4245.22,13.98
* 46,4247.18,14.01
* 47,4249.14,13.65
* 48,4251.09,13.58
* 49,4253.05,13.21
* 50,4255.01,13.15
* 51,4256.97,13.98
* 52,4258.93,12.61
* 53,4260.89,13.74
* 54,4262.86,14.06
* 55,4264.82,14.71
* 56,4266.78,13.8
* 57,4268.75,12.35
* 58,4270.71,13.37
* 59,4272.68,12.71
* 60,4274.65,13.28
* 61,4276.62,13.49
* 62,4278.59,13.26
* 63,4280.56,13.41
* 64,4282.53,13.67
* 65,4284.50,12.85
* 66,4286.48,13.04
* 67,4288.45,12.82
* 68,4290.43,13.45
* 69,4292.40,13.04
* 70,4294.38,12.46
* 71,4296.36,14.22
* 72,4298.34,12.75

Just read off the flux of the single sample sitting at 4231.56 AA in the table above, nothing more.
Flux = 12.76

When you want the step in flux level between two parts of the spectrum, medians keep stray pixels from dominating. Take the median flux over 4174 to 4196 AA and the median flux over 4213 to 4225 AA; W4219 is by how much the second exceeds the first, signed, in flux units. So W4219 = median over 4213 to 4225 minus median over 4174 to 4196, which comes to -0.6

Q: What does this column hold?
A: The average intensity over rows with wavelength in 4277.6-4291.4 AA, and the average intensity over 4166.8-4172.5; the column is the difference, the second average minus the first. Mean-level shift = -0.17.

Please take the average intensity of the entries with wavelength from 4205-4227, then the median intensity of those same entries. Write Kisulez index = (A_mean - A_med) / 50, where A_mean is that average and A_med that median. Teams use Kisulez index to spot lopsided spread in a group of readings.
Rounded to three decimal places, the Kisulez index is 0.004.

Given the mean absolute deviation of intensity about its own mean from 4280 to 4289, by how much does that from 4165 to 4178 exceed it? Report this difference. 0.1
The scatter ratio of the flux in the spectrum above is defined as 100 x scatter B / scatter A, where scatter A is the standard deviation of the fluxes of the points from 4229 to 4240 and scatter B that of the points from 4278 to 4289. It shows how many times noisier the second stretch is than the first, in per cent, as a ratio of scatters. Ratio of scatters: 39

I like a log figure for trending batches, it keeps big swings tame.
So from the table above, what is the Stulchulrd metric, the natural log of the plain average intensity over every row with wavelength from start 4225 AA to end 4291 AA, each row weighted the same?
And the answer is 2.59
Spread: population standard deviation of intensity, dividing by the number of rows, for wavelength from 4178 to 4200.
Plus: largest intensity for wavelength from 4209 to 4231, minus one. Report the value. 13.0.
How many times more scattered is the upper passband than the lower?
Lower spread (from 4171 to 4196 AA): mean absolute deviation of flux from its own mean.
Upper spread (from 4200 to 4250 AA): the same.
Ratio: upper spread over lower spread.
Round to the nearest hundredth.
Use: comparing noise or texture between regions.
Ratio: 1.33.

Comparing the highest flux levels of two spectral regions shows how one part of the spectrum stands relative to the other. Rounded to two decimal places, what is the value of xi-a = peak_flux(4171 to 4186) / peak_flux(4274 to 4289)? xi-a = 0.99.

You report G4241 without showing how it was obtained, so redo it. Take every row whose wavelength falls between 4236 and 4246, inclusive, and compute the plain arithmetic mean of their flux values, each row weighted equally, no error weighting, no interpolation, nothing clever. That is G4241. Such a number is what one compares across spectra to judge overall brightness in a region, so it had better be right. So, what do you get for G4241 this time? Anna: 14.2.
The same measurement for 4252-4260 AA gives 13.2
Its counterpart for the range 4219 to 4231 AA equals 12.4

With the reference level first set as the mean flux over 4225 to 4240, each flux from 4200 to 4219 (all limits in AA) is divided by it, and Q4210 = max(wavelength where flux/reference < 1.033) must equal 4217.94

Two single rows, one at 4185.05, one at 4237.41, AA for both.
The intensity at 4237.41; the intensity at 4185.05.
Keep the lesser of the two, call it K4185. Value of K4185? 13.3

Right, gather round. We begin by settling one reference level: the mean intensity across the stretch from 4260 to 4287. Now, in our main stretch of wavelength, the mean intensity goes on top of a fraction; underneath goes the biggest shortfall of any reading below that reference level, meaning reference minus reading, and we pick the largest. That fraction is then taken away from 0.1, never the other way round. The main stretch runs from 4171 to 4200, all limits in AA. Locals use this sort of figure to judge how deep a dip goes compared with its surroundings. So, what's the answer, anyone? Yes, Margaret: -8.2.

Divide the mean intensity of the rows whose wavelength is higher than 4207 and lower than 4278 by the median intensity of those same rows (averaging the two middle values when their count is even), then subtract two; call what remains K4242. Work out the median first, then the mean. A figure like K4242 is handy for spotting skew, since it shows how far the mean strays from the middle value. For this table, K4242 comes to -1.01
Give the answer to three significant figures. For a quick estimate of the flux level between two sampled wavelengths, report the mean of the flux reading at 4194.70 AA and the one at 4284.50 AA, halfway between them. 12.7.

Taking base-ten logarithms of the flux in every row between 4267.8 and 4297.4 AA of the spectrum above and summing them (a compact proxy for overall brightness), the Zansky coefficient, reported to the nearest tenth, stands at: 16.8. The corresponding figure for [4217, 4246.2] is 16.8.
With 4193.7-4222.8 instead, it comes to 16.5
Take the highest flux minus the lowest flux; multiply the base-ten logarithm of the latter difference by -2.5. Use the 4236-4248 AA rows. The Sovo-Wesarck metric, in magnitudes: 0.0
